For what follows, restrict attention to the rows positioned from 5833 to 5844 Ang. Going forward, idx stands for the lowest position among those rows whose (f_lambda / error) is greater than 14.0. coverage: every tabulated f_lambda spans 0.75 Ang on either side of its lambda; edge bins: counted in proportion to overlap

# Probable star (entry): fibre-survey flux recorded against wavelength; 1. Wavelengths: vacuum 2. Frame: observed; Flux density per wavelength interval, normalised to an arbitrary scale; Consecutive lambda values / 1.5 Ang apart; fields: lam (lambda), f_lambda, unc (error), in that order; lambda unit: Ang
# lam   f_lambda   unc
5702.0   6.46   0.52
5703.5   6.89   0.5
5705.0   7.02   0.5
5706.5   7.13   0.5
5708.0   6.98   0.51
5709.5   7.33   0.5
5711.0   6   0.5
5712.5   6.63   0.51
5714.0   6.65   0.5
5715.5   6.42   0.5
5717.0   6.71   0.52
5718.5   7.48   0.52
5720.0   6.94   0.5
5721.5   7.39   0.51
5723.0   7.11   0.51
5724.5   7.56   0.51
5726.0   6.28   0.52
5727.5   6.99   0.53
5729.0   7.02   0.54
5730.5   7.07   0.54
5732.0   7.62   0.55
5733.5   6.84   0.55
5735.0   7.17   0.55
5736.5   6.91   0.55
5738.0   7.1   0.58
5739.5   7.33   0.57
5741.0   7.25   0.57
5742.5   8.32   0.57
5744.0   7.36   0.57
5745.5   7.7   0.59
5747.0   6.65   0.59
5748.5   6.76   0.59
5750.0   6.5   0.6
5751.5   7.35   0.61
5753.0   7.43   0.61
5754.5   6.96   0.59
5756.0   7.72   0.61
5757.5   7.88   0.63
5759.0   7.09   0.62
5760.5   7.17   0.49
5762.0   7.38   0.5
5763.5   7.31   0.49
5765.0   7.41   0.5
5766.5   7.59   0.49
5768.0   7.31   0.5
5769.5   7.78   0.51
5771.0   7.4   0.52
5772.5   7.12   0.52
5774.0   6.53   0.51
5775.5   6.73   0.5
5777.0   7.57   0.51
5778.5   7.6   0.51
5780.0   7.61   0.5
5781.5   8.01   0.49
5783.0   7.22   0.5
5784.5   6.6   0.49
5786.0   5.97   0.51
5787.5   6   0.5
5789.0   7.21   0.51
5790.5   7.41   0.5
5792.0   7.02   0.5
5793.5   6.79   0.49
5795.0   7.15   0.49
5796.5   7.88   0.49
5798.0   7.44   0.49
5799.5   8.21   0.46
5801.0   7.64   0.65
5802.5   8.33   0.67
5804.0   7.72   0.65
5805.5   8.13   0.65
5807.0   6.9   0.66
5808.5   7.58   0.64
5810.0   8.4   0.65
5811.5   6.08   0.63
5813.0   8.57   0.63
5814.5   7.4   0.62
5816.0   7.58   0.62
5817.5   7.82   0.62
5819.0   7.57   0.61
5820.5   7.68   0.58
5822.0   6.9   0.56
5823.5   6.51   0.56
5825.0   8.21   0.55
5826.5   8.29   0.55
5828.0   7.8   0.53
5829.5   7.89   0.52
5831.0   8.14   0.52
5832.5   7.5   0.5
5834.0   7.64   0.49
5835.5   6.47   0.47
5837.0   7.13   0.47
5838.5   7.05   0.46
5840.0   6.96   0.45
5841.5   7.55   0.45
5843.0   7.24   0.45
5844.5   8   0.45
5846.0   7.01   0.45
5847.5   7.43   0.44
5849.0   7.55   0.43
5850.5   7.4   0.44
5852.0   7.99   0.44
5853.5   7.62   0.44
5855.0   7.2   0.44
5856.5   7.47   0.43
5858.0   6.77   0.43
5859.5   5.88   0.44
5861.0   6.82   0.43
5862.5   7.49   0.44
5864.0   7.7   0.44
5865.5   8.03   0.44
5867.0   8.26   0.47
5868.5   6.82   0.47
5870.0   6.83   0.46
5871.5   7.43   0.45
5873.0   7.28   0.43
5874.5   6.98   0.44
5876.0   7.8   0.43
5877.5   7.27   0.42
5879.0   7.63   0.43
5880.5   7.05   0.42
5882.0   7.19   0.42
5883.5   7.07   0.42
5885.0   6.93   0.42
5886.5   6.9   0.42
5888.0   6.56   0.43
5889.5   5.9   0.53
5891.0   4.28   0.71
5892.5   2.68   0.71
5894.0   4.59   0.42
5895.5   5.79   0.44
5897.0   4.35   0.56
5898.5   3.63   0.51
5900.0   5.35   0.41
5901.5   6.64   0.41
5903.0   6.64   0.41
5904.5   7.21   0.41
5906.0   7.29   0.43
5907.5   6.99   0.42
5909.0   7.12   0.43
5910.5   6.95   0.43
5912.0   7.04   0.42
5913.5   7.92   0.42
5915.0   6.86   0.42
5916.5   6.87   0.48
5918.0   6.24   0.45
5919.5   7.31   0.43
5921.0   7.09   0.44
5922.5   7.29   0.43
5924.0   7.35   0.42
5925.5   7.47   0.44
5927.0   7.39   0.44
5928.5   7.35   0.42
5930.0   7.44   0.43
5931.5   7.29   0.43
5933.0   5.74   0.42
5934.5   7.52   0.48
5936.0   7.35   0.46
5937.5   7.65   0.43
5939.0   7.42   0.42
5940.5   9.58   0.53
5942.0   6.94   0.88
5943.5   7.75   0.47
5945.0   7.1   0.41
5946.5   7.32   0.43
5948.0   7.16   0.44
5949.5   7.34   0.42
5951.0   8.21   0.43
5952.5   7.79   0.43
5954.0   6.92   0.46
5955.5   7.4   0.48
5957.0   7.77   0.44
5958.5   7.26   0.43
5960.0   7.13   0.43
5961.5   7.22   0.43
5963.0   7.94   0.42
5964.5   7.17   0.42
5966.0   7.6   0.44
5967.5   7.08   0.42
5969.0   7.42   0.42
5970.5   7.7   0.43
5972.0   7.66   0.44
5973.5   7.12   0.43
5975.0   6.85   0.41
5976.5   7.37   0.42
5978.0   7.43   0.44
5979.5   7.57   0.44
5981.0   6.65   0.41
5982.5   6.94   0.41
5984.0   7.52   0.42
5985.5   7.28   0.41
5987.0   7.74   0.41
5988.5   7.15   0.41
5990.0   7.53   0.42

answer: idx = 5834.0 Ang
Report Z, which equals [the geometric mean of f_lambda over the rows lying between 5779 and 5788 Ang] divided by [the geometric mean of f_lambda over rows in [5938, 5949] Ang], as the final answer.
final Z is 0.91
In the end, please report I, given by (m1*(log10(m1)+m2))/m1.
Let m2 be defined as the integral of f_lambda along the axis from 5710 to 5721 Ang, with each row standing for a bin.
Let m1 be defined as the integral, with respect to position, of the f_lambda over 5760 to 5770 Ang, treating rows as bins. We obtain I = 76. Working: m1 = 74.2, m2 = 74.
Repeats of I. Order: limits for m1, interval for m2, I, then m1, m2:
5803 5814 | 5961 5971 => 76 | 84.0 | 74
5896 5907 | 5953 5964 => 83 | 64.9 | 81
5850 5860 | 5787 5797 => 73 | 72.2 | 71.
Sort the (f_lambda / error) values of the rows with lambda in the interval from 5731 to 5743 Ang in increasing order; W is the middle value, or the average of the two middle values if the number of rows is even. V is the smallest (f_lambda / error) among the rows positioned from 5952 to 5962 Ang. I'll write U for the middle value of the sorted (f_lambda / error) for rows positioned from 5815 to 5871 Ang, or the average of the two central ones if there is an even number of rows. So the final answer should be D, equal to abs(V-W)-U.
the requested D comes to -13.3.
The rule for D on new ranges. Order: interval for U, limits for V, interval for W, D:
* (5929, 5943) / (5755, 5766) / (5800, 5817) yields -16.5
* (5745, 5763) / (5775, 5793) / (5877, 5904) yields -8.1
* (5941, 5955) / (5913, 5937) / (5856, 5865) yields -14.2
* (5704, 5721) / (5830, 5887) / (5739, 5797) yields -13.2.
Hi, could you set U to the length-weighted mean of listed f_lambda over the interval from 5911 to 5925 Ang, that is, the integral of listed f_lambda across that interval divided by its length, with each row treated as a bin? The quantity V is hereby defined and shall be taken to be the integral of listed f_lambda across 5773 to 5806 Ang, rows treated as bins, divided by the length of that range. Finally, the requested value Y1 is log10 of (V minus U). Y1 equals -0.7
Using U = 7.1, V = 7.30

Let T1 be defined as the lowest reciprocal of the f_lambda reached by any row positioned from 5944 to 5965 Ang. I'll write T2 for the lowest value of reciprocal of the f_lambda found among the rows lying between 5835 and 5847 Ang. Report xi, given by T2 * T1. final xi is 0.0152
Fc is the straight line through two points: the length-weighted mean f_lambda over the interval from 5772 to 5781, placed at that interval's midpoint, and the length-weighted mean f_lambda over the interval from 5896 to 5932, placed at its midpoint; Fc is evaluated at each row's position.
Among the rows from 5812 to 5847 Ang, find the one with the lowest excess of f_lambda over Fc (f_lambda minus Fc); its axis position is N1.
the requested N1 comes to 5835.5 Ang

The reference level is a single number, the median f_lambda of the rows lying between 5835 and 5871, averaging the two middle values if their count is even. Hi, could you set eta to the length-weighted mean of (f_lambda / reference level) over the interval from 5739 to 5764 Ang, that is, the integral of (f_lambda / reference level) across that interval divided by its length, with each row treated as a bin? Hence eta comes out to 1.00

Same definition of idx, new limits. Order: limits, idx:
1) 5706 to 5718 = 5706.5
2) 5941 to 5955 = 5943.5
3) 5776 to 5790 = 5777.0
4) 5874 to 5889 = 5874.5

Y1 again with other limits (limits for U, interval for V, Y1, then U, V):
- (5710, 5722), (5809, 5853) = -0.1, 6.8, 7.51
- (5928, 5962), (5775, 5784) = -1.5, 7.4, 7.45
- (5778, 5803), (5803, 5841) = -0.6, 7.3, 7.52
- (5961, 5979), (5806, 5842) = -1.0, 7.4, 7.49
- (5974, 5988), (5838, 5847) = -1.3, 7.3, 7.31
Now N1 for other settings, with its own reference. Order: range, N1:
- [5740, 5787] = 5786.0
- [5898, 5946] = 5898.5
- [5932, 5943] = 5933.0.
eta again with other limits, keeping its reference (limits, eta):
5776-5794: 0.97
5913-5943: 1.00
